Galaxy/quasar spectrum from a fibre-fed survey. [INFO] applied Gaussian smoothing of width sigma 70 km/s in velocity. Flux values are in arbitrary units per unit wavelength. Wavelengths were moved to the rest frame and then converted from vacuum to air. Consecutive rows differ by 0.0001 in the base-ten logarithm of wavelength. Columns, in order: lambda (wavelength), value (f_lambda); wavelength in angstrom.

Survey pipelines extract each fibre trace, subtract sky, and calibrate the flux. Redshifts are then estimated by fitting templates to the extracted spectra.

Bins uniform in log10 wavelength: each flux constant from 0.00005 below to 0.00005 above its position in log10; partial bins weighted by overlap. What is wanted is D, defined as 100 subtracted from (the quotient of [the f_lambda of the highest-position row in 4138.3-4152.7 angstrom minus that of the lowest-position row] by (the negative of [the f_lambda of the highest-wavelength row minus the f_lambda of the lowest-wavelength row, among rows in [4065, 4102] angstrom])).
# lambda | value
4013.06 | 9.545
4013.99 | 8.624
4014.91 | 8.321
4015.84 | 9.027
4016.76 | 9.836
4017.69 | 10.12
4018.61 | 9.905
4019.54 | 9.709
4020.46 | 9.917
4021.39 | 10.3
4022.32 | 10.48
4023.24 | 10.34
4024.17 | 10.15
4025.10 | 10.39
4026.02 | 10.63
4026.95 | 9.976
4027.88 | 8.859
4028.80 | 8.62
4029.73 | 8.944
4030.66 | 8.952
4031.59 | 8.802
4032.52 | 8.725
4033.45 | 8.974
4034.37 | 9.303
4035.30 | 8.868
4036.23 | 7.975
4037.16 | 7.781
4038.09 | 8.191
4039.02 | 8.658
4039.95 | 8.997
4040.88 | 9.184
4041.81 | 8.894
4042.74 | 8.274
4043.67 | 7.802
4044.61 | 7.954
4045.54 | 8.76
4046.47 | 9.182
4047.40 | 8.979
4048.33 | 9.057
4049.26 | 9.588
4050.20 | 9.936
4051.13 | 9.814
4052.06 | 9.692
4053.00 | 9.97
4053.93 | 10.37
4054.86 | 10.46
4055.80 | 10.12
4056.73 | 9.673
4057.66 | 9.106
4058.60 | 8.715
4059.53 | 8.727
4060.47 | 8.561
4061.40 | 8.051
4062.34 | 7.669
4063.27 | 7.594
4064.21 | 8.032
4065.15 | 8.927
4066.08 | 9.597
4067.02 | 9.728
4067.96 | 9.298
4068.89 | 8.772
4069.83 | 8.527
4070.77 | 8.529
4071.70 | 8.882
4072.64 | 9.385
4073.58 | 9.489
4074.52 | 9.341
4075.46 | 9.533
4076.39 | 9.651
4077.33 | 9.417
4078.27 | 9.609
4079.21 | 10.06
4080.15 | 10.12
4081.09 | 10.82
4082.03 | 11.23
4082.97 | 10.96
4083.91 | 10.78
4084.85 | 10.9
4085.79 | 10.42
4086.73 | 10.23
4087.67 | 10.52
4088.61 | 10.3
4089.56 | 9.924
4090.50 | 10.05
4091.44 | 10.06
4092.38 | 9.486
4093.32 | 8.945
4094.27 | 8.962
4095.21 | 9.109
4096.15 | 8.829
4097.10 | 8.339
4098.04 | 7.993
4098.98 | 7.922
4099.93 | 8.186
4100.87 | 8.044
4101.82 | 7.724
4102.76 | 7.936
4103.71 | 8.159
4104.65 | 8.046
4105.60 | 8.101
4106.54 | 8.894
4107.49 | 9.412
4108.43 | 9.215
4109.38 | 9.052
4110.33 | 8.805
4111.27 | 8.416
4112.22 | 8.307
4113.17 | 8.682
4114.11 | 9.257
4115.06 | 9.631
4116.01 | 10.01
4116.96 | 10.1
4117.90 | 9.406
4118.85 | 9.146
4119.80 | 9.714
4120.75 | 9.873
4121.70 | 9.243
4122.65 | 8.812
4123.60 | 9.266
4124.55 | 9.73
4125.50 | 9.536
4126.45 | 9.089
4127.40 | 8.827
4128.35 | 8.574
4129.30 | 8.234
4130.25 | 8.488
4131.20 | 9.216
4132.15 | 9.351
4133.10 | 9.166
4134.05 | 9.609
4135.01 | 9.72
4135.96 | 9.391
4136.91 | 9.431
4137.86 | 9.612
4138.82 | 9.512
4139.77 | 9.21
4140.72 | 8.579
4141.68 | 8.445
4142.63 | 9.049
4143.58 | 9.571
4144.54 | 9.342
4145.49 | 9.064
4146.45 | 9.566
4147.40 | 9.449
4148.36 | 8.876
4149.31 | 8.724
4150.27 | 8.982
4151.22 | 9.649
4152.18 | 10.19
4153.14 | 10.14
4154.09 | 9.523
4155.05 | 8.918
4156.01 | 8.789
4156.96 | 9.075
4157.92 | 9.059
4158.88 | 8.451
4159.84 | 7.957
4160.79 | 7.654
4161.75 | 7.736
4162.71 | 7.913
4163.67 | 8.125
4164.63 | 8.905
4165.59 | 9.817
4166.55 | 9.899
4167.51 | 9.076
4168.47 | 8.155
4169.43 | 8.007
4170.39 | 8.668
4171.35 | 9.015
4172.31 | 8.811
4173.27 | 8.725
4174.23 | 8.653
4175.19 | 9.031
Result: -99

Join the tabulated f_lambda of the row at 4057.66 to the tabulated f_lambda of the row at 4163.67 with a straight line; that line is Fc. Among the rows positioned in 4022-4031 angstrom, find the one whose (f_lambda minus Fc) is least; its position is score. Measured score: 4028.80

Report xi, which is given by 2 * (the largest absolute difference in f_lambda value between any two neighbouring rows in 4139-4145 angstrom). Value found 1.3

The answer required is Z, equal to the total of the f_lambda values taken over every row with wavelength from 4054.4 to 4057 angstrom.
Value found 30.3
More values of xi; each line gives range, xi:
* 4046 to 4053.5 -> 1.1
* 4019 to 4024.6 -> 0.8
